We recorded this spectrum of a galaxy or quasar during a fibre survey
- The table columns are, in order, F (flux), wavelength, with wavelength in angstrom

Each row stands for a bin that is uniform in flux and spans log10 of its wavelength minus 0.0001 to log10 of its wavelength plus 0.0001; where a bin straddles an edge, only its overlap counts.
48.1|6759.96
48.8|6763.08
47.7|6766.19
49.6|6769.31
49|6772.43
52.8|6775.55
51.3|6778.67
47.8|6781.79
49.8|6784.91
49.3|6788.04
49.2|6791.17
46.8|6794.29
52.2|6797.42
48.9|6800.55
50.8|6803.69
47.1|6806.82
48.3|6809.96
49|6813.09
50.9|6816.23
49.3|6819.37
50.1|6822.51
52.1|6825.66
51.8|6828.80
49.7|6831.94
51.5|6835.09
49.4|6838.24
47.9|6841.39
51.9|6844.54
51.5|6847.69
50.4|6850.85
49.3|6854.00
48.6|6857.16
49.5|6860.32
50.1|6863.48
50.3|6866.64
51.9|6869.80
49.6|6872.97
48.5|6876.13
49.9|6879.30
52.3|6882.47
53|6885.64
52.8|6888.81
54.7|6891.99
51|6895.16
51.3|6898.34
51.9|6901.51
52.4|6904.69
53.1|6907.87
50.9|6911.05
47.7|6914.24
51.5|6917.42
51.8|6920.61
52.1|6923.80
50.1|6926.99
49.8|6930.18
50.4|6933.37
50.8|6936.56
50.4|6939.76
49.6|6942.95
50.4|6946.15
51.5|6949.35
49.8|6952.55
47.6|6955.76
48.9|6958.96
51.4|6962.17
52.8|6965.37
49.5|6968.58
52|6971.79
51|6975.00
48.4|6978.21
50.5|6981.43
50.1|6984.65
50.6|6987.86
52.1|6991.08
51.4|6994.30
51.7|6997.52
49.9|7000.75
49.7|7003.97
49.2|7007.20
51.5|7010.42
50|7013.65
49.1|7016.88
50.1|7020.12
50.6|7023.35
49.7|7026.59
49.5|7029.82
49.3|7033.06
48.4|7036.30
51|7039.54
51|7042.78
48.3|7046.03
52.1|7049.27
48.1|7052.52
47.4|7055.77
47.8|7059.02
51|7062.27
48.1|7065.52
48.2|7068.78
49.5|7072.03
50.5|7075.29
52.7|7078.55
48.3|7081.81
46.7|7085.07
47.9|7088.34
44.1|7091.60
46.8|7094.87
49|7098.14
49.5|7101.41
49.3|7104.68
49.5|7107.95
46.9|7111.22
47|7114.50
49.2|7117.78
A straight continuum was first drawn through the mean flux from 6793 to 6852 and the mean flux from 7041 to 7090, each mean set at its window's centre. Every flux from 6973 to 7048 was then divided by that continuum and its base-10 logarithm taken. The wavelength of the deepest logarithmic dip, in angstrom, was 6978.21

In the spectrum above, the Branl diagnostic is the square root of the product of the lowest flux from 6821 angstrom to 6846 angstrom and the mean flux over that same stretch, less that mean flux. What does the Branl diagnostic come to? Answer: -1.34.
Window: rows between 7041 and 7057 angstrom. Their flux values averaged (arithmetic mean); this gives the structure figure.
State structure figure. 49.4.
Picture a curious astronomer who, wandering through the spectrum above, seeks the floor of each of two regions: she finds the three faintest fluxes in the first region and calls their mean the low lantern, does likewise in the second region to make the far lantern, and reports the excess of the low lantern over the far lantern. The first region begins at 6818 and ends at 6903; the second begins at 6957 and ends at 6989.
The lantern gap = -0.60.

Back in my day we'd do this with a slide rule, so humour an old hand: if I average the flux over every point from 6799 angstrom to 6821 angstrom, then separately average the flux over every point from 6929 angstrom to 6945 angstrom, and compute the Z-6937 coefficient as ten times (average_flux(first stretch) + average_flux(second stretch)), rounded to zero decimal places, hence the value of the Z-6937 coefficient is 994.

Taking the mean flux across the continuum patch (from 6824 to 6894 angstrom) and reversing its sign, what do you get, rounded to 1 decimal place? -50.8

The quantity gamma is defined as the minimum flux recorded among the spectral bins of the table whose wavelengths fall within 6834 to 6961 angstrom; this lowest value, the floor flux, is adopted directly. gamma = 47.6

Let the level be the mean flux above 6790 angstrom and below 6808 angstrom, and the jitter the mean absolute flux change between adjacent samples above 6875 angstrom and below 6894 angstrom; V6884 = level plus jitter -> 50.5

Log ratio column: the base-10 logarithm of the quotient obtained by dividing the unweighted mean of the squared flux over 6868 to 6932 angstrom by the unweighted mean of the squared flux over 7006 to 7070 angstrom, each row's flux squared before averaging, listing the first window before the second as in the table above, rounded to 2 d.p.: 0.03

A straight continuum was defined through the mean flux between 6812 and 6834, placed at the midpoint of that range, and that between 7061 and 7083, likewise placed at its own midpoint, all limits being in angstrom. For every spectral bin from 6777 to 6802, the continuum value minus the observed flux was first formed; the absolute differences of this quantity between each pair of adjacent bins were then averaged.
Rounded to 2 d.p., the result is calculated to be 2.45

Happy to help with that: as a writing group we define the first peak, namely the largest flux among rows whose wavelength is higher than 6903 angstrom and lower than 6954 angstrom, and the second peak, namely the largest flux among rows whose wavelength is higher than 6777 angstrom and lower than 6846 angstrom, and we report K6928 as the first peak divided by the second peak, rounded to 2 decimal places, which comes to 1.02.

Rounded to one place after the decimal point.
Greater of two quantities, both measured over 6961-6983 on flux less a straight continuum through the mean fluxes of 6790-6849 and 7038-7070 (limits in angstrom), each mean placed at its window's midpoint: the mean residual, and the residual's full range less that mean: 3.1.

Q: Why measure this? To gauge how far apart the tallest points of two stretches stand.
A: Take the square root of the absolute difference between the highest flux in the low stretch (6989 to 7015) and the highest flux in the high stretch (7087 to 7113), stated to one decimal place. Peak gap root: 1.6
